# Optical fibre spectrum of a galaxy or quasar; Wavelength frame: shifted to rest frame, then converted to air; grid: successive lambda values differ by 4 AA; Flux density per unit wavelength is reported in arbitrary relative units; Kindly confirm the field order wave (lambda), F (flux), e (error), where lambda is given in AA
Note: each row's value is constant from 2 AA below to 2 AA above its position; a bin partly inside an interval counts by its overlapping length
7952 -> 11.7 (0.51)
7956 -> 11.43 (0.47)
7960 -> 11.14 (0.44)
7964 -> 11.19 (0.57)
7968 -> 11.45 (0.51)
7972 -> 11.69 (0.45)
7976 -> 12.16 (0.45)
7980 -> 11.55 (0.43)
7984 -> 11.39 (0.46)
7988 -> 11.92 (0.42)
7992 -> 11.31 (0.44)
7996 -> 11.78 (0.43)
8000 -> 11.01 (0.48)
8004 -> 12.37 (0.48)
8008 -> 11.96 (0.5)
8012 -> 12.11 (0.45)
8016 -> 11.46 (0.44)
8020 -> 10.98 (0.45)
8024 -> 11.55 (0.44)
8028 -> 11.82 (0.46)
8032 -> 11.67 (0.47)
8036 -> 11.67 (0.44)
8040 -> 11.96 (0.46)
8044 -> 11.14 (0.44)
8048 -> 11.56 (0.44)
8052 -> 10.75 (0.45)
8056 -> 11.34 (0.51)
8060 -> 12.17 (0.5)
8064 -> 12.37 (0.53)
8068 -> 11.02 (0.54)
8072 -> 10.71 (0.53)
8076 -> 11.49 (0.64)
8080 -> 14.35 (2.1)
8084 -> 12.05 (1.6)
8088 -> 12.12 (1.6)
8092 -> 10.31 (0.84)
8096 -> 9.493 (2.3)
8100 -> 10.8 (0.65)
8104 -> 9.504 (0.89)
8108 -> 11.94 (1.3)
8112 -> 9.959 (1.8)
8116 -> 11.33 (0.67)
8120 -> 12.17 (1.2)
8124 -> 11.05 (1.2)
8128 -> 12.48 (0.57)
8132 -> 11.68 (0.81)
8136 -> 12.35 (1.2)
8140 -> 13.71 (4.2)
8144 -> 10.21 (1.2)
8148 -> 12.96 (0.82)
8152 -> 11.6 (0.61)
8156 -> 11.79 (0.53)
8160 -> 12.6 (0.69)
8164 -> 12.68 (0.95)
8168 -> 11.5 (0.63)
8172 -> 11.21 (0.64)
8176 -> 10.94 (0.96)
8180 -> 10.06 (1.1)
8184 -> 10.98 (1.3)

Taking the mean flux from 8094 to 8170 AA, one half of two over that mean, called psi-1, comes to 0.0864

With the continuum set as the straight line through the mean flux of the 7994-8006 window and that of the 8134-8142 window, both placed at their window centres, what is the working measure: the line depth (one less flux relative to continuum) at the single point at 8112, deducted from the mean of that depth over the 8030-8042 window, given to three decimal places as -0.196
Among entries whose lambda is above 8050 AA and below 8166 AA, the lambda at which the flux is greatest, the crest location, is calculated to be 8080 AA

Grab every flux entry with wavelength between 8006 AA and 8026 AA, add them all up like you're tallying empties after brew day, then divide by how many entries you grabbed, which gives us 11.6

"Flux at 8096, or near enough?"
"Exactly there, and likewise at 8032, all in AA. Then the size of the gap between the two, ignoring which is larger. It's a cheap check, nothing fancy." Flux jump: 2.2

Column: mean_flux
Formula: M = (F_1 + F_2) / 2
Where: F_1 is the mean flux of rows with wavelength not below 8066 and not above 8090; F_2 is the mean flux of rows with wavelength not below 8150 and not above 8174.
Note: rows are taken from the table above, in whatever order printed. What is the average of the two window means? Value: 11.9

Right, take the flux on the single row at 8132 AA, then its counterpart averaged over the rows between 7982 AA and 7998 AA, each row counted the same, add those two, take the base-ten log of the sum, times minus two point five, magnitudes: -3.42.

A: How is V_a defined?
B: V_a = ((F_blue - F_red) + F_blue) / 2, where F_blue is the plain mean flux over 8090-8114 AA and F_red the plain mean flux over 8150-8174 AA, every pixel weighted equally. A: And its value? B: 4.39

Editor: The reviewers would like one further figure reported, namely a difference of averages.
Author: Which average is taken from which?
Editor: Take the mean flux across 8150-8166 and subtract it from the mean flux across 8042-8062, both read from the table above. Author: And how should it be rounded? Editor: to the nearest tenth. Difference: -0.8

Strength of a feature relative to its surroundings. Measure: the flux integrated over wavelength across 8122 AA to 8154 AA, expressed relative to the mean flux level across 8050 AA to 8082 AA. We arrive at 32.6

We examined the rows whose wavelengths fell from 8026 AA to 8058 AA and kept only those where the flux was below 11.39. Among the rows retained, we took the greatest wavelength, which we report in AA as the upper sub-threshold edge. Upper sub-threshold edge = 8056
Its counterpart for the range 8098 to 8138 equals 8124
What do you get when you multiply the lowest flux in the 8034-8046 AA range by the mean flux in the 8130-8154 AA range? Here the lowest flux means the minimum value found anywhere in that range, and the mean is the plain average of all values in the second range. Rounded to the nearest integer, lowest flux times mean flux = 135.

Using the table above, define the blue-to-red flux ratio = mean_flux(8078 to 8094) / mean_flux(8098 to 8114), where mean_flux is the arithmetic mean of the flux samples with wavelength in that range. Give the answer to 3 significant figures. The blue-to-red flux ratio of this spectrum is 1.16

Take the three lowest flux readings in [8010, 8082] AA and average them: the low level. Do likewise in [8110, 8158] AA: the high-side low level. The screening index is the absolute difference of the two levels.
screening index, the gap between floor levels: 0.41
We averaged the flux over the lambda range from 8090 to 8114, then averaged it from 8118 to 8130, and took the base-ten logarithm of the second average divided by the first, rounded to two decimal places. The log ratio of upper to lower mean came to 0.06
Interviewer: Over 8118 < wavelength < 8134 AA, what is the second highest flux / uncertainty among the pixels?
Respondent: 14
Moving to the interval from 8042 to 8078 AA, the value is 25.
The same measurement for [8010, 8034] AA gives 26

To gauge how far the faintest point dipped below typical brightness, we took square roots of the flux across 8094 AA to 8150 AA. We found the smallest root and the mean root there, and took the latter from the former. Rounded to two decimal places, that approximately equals -0.29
